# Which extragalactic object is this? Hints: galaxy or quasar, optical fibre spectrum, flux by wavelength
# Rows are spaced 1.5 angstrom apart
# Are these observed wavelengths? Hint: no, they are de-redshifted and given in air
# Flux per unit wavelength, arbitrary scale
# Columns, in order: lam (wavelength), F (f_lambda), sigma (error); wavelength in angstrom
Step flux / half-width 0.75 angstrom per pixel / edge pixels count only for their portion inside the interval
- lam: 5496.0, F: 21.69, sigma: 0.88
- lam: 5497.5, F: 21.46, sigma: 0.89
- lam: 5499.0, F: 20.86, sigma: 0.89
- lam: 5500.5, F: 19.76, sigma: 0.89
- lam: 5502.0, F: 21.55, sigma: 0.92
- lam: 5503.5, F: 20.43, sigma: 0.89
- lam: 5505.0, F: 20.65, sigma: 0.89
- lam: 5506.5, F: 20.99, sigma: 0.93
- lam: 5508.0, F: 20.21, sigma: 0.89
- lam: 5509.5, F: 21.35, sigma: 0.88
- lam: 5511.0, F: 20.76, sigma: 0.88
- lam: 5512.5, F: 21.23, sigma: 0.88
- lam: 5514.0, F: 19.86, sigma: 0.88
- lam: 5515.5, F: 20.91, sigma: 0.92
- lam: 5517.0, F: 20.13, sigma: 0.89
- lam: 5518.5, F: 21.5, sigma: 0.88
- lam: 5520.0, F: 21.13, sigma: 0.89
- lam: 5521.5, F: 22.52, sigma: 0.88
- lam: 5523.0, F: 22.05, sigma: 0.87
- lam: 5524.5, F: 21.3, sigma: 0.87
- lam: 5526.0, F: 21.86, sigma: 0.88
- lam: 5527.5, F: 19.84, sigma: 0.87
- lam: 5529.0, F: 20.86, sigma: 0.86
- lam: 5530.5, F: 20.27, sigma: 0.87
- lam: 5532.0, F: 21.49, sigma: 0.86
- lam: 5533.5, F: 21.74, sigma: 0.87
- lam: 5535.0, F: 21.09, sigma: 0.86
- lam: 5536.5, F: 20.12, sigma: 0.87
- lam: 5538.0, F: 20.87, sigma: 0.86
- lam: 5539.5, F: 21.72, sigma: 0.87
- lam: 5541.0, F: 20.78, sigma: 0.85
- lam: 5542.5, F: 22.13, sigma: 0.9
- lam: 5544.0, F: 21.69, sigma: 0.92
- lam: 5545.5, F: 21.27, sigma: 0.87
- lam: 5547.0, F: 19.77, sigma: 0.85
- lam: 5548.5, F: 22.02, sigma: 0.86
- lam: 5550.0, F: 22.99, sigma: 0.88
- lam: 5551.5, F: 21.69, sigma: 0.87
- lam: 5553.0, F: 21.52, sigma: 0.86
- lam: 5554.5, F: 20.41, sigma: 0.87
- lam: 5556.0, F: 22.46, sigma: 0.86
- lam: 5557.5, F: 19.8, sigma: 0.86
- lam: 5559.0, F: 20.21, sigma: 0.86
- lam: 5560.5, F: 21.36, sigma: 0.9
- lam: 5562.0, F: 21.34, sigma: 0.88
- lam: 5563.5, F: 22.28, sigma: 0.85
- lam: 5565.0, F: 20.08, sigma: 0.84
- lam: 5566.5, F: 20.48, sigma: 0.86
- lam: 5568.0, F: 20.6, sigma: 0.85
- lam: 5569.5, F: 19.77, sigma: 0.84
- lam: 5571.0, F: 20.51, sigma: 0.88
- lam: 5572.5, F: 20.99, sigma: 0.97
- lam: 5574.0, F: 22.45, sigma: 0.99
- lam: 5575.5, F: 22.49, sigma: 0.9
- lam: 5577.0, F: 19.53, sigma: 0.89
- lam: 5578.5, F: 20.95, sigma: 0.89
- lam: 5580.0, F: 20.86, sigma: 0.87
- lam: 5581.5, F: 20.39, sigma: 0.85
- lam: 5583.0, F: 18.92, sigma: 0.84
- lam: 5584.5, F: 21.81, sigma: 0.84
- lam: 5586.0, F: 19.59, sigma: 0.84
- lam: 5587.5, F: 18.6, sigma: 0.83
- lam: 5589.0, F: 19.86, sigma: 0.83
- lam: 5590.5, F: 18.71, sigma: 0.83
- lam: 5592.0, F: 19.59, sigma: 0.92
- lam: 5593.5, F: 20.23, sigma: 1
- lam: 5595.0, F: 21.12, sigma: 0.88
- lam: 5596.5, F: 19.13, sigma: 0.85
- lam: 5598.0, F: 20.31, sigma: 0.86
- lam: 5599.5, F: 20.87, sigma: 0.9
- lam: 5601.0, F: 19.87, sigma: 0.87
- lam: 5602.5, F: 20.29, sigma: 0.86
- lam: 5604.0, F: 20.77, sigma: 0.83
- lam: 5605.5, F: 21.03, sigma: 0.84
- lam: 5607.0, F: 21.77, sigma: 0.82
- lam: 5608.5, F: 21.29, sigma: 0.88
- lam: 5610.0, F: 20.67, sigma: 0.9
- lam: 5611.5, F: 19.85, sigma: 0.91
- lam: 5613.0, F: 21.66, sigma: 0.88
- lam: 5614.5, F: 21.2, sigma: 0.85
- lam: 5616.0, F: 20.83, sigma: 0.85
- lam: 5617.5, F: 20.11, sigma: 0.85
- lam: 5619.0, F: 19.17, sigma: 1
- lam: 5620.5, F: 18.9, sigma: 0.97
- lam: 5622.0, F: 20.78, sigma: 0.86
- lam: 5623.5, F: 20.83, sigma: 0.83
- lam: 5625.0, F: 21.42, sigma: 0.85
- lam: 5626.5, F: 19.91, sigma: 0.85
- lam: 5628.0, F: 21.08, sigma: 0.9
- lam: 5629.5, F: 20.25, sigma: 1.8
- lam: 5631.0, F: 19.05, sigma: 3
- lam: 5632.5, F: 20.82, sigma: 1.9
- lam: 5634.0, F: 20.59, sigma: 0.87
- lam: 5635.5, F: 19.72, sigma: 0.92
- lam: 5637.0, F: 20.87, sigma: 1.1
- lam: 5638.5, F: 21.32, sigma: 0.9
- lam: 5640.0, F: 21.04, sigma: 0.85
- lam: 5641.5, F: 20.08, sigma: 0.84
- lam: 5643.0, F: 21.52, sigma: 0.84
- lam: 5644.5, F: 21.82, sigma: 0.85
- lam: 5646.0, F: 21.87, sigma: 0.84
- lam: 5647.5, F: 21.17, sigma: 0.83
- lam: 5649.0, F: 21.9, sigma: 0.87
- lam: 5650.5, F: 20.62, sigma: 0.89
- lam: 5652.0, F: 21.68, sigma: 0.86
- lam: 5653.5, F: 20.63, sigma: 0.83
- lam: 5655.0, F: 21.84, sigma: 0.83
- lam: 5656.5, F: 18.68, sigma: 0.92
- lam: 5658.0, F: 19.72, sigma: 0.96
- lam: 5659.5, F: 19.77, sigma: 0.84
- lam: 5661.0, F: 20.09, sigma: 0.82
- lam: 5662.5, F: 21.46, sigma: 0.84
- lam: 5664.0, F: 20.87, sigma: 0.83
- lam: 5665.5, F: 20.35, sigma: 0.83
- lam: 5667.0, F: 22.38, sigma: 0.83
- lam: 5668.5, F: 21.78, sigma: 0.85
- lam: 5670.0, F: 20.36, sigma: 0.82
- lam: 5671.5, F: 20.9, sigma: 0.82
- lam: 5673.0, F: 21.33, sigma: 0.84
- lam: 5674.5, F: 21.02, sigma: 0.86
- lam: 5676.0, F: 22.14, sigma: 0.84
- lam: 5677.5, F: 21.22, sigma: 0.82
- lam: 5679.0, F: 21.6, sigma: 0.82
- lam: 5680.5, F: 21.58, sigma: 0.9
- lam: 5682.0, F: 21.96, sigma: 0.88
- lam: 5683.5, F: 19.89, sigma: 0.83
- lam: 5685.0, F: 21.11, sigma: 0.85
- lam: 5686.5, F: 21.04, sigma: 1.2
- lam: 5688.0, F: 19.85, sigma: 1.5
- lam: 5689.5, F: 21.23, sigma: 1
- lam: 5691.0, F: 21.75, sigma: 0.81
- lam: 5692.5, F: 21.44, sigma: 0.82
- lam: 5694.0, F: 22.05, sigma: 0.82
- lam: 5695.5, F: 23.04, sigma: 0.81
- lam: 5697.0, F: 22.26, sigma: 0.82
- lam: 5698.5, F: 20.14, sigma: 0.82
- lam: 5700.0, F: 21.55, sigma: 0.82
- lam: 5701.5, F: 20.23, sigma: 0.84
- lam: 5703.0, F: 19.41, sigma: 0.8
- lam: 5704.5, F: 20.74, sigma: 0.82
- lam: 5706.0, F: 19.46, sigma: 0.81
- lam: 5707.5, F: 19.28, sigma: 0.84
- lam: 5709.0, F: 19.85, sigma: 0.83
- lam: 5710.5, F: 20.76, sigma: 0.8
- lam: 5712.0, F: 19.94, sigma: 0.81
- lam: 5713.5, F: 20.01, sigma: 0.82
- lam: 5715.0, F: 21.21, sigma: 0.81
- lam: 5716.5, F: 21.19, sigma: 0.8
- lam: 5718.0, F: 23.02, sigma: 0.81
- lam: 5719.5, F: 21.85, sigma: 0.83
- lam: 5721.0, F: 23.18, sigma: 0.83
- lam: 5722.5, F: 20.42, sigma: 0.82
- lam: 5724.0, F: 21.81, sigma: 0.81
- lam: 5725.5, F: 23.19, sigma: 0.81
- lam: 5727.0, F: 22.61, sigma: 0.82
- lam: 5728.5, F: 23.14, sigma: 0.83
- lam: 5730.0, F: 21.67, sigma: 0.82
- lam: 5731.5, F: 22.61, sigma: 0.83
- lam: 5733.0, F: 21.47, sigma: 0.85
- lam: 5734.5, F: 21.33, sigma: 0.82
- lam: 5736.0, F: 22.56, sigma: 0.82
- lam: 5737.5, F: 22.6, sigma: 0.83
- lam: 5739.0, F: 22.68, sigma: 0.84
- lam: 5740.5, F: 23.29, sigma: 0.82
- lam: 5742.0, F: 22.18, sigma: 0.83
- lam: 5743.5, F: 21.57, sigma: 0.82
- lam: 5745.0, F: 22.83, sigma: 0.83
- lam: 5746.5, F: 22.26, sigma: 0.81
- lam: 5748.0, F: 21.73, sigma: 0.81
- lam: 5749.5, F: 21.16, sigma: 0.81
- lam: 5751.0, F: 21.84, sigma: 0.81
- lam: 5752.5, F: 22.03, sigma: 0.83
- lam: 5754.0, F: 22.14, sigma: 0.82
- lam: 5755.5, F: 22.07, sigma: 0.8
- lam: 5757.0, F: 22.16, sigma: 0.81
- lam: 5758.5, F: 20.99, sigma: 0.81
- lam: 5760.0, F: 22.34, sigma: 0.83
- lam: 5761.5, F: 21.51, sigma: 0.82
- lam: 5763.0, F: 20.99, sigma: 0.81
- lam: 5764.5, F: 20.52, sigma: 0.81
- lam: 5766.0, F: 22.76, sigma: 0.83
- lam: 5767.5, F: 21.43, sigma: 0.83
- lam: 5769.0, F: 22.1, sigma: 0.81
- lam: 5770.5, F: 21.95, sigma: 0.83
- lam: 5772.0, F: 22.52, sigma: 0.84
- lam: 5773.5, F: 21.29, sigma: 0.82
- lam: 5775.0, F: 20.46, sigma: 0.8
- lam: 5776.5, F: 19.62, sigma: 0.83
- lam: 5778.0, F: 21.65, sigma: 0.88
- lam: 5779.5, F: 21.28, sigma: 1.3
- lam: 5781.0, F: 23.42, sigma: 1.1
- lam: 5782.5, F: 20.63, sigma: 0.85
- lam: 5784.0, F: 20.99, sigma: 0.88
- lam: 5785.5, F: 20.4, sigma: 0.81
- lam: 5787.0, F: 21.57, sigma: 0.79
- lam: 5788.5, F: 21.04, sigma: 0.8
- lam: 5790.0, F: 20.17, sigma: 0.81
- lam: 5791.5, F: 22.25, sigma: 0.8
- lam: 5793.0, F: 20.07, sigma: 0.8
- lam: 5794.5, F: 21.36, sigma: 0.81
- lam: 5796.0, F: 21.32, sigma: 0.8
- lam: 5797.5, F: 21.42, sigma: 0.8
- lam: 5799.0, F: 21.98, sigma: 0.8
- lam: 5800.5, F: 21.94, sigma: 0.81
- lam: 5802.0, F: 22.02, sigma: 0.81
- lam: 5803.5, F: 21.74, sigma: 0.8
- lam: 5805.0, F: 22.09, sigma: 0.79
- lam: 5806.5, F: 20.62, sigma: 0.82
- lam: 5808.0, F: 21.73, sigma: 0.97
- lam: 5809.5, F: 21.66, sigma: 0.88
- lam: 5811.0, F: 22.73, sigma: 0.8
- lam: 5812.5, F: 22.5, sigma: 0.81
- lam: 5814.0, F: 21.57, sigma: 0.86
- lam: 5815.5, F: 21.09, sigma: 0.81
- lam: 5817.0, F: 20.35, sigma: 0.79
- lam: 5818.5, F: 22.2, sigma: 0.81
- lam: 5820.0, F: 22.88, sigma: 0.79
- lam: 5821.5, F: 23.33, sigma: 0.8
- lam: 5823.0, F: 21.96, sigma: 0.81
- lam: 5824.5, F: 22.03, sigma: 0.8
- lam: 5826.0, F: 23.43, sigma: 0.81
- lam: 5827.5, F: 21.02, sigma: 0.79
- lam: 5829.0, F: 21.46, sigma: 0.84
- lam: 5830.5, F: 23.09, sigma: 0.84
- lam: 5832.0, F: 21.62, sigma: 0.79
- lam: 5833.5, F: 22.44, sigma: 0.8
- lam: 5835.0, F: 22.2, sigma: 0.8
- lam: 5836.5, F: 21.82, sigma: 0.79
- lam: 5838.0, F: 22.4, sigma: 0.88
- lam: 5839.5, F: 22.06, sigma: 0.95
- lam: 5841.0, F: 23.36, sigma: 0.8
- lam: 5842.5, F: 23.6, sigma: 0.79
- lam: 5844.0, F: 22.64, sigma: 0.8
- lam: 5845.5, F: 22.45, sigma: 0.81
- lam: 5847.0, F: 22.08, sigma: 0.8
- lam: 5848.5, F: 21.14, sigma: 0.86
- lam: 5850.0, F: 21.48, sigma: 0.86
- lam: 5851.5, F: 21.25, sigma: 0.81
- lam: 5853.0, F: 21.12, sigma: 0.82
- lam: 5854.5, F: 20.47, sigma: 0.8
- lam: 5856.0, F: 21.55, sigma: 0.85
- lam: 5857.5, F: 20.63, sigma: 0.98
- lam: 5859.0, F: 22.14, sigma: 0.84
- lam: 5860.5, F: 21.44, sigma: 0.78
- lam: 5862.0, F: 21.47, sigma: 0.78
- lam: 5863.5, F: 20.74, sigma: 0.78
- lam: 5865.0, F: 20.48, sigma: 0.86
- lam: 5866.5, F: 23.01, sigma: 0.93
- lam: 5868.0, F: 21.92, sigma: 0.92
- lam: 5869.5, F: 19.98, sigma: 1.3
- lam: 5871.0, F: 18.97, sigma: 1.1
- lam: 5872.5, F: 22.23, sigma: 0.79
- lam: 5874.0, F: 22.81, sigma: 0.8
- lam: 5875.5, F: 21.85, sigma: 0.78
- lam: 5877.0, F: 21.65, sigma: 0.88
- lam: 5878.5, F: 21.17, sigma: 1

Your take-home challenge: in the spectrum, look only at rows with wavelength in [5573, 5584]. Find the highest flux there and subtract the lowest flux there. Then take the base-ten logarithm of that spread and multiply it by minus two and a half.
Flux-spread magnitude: -1.4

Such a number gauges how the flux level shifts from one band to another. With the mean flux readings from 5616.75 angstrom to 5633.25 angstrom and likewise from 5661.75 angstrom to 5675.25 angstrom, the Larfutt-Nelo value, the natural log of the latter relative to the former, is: 0.05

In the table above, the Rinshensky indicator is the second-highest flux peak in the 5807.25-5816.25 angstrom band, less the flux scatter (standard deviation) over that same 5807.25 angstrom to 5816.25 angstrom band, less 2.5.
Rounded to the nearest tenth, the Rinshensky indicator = 19.4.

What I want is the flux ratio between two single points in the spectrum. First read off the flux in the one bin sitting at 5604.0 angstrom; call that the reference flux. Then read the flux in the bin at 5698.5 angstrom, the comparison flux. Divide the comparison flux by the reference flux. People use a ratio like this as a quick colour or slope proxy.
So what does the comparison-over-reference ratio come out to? 0.97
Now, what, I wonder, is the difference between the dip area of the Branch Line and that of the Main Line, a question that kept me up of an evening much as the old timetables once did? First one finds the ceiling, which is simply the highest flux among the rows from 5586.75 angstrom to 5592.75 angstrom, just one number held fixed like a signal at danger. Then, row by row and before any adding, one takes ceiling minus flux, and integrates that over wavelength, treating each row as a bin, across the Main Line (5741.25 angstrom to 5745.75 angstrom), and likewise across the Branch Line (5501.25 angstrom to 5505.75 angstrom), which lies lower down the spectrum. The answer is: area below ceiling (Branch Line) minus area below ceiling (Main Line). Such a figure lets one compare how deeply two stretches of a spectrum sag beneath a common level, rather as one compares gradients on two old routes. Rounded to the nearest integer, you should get 6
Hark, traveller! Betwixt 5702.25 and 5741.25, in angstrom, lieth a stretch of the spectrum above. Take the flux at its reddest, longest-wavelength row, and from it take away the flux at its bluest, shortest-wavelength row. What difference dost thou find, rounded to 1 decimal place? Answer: 3.9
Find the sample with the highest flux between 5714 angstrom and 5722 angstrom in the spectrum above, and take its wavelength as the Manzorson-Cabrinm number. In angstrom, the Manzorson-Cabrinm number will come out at 5721.0 angstrom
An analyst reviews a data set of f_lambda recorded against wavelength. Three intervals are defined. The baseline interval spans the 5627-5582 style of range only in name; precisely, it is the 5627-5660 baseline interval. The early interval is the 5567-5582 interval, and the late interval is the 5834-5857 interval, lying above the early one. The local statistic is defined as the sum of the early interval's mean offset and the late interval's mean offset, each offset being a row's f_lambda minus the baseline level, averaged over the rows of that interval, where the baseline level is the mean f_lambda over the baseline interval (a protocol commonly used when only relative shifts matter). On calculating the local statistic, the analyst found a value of 1.4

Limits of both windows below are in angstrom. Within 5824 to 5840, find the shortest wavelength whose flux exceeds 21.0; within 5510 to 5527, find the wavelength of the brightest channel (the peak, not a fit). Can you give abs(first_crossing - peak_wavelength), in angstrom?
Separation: 303.0 angstrom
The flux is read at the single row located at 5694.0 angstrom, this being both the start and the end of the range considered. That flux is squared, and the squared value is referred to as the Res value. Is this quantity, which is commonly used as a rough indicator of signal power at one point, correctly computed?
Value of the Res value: 486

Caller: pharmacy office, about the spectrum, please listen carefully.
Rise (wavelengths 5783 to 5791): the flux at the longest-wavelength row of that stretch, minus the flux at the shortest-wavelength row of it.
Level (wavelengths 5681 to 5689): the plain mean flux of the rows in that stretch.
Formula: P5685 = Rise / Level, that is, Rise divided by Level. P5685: -0.04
